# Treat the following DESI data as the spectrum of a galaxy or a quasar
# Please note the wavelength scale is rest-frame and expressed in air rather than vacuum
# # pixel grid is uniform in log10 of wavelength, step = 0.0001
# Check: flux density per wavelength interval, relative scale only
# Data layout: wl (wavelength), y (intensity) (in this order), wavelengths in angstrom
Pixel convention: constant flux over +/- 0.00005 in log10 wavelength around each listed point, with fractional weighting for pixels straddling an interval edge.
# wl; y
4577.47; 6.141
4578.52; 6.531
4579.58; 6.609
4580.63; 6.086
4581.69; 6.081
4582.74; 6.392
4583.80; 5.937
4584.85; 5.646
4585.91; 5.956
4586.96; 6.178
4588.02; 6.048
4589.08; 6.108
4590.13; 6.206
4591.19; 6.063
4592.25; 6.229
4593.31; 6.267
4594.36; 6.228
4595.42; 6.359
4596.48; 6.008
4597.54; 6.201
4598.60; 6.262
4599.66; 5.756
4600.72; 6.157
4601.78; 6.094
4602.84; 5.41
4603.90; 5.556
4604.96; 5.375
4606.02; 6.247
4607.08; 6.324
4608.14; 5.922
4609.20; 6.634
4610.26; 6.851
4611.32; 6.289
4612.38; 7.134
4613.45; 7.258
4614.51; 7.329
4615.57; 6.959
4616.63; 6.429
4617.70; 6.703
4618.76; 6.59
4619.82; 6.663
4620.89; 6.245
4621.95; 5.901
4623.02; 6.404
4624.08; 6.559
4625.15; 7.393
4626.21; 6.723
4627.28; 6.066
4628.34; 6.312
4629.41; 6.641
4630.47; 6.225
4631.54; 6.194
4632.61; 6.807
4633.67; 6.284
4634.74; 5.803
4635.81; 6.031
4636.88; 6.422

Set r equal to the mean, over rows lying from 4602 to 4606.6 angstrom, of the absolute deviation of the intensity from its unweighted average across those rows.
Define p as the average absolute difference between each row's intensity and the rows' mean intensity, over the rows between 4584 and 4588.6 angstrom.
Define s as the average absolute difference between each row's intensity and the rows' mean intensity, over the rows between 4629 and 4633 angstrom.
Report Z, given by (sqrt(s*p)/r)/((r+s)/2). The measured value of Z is 2.4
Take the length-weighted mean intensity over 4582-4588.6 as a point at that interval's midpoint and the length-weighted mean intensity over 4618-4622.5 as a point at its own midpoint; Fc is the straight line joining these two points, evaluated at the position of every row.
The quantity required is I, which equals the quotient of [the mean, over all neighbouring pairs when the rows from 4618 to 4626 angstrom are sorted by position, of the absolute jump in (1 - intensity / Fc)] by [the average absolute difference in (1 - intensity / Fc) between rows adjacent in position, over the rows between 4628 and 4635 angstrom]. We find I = 1.0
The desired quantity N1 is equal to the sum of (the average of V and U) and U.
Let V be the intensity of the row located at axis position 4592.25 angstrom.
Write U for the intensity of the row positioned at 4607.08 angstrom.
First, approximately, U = 6.324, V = 6.229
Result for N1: 12.6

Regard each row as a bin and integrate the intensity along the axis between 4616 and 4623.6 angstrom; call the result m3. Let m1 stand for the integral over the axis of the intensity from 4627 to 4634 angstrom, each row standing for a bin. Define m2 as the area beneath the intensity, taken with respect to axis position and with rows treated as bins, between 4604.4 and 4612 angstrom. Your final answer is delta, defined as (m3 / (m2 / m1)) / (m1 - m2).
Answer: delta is -16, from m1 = 44.7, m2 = 47.6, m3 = 48.8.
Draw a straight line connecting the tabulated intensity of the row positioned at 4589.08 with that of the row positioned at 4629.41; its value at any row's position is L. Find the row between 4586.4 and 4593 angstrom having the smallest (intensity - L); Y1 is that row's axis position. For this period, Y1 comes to 4591.19 angstrom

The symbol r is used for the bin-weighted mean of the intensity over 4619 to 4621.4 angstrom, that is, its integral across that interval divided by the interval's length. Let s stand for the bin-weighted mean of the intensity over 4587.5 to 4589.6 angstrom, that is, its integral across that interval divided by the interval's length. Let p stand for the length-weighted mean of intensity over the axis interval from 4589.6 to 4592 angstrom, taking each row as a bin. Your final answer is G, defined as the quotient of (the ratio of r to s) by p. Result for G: 0.173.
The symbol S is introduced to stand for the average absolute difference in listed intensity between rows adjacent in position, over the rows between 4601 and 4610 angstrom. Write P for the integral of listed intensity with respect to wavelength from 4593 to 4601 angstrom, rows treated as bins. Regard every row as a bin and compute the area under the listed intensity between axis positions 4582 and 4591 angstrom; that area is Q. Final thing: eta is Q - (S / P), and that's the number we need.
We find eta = 55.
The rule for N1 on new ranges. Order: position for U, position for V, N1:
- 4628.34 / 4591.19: 12.5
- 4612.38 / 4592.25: 13.8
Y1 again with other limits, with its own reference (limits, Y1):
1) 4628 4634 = 4631.54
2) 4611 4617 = 4611.32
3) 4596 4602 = 4599.66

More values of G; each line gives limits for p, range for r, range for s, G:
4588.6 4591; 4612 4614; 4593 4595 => 0.186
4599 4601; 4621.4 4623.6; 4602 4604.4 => 0.187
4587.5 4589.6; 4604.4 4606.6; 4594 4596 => 0.153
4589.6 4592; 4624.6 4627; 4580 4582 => 0.185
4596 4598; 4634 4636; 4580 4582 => 0.159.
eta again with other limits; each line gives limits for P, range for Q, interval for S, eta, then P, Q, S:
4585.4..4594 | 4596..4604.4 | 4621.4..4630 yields 50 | 52.8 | 49.8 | 0.485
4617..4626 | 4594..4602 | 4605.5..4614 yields 49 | 59.0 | 49.0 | 0.420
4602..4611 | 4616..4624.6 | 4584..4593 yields 55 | 54.5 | 55.4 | 0.161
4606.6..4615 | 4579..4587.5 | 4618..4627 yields 52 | 56.4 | 51.9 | 0.428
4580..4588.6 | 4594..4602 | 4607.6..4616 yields 49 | 52.0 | 49.0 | 0.414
